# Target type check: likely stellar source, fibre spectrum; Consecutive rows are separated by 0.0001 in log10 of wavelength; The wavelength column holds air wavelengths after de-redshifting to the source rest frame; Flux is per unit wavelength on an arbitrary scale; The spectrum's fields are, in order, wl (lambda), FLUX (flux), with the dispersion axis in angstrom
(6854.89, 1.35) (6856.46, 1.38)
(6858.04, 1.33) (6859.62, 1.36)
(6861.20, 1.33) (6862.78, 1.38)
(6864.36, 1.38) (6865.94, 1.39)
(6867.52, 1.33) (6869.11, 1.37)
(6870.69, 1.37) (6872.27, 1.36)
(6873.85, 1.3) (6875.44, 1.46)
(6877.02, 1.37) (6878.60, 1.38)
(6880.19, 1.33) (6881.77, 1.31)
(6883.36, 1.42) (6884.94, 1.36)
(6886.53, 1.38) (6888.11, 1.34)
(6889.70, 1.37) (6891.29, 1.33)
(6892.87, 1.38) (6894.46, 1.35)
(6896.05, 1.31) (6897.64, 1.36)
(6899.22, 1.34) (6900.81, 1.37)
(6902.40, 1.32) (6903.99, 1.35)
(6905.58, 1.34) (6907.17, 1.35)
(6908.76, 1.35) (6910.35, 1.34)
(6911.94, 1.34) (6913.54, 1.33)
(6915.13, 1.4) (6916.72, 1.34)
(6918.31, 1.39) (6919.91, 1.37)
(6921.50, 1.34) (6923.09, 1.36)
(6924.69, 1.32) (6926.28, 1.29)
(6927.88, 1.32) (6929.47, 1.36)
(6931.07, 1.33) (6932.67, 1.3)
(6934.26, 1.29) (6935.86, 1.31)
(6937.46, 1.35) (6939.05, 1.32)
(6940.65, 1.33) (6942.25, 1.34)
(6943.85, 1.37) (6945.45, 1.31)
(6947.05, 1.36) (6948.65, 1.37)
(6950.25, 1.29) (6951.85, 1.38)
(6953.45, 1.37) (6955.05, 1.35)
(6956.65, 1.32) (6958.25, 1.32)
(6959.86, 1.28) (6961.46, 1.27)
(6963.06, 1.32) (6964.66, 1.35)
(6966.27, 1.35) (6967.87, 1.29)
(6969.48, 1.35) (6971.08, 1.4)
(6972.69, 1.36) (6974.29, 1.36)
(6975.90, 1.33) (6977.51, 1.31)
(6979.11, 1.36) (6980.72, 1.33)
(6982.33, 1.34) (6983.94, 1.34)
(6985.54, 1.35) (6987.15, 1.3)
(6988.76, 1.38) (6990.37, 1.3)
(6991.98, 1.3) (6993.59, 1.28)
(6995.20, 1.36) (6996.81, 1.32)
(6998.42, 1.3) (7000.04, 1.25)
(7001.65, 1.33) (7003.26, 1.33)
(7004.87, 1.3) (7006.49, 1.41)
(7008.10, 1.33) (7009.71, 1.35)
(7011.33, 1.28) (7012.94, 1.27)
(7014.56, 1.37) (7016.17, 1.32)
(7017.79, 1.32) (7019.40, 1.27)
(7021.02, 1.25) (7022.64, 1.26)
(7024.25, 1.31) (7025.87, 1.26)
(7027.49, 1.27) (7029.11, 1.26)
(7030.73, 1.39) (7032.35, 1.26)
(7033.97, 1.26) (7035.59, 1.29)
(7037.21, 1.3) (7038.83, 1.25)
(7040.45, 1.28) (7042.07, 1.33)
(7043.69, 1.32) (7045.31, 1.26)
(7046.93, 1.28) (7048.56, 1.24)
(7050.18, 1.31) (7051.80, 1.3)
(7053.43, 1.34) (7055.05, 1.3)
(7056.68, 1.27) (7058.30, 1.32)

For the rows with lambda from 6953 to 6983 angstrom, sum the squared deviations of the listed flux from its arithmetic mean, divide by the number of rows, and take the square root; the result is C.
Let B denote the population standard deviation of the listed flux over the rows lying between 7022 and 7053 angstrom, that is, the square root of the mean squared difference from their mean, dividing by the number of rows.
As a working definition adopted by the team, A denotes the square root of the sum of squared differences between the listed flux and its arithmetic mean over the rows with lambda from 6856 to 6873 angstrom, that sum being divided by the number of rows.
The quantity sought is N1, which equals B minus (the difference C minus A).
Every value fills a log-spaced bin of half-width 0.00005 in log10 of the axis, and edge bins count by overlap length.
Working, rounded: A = 0.0212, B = 0.035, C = 0.032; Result 0.0247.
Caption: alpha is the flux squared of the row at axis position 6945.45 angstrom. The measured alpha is 1.72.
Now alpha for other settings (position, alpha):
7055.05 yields 1.69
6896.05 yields 1.72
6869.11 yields 1.88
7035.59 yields 1.66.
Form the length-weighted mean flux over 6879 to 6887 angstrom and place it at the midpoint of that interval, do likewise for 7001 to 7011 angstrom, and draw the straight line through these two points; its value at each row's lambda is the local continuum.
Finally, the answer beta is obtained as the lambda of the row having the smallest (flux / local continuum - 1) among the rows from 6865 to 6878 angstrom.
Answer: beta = 6873.85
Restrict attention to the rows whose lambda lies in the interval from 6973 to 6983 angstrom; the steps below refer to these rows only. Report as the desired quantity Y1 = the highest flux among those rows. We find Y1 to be 1.36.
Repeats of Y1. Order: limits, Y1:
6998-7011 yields 1.41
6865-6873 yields 1.39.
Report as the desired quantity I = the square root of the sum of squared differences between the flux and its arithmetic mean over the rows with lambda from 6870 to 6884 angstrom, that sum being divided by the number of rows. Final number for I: 0.048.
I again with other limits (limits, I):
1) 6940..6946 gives 0.022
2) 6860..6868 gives 0.026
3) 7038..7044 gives 0.032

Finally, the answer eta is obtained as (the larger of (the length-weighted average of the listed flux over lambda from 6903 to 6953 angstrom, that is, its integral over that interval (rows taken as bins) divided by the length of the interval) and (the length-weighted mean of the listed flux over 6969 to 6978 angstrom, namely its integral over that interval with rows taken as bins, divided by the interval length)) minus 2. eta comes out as -0.647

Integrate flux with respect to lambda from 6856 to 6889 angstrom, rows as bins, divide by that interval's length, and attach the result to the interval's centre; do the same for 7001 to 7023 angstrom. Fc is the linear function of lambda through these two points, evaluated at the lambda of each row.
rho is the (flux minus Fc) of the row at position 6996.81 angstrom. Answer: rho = 0.000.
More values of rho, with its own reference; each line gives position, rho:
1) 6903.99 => -0.002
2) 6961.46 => -0.062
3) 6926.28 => -0.054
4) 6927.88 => -0.024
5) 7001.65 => 0.012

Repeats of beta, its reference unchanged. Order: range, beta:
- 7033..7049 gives 7048.56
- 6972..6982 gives 6977.51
